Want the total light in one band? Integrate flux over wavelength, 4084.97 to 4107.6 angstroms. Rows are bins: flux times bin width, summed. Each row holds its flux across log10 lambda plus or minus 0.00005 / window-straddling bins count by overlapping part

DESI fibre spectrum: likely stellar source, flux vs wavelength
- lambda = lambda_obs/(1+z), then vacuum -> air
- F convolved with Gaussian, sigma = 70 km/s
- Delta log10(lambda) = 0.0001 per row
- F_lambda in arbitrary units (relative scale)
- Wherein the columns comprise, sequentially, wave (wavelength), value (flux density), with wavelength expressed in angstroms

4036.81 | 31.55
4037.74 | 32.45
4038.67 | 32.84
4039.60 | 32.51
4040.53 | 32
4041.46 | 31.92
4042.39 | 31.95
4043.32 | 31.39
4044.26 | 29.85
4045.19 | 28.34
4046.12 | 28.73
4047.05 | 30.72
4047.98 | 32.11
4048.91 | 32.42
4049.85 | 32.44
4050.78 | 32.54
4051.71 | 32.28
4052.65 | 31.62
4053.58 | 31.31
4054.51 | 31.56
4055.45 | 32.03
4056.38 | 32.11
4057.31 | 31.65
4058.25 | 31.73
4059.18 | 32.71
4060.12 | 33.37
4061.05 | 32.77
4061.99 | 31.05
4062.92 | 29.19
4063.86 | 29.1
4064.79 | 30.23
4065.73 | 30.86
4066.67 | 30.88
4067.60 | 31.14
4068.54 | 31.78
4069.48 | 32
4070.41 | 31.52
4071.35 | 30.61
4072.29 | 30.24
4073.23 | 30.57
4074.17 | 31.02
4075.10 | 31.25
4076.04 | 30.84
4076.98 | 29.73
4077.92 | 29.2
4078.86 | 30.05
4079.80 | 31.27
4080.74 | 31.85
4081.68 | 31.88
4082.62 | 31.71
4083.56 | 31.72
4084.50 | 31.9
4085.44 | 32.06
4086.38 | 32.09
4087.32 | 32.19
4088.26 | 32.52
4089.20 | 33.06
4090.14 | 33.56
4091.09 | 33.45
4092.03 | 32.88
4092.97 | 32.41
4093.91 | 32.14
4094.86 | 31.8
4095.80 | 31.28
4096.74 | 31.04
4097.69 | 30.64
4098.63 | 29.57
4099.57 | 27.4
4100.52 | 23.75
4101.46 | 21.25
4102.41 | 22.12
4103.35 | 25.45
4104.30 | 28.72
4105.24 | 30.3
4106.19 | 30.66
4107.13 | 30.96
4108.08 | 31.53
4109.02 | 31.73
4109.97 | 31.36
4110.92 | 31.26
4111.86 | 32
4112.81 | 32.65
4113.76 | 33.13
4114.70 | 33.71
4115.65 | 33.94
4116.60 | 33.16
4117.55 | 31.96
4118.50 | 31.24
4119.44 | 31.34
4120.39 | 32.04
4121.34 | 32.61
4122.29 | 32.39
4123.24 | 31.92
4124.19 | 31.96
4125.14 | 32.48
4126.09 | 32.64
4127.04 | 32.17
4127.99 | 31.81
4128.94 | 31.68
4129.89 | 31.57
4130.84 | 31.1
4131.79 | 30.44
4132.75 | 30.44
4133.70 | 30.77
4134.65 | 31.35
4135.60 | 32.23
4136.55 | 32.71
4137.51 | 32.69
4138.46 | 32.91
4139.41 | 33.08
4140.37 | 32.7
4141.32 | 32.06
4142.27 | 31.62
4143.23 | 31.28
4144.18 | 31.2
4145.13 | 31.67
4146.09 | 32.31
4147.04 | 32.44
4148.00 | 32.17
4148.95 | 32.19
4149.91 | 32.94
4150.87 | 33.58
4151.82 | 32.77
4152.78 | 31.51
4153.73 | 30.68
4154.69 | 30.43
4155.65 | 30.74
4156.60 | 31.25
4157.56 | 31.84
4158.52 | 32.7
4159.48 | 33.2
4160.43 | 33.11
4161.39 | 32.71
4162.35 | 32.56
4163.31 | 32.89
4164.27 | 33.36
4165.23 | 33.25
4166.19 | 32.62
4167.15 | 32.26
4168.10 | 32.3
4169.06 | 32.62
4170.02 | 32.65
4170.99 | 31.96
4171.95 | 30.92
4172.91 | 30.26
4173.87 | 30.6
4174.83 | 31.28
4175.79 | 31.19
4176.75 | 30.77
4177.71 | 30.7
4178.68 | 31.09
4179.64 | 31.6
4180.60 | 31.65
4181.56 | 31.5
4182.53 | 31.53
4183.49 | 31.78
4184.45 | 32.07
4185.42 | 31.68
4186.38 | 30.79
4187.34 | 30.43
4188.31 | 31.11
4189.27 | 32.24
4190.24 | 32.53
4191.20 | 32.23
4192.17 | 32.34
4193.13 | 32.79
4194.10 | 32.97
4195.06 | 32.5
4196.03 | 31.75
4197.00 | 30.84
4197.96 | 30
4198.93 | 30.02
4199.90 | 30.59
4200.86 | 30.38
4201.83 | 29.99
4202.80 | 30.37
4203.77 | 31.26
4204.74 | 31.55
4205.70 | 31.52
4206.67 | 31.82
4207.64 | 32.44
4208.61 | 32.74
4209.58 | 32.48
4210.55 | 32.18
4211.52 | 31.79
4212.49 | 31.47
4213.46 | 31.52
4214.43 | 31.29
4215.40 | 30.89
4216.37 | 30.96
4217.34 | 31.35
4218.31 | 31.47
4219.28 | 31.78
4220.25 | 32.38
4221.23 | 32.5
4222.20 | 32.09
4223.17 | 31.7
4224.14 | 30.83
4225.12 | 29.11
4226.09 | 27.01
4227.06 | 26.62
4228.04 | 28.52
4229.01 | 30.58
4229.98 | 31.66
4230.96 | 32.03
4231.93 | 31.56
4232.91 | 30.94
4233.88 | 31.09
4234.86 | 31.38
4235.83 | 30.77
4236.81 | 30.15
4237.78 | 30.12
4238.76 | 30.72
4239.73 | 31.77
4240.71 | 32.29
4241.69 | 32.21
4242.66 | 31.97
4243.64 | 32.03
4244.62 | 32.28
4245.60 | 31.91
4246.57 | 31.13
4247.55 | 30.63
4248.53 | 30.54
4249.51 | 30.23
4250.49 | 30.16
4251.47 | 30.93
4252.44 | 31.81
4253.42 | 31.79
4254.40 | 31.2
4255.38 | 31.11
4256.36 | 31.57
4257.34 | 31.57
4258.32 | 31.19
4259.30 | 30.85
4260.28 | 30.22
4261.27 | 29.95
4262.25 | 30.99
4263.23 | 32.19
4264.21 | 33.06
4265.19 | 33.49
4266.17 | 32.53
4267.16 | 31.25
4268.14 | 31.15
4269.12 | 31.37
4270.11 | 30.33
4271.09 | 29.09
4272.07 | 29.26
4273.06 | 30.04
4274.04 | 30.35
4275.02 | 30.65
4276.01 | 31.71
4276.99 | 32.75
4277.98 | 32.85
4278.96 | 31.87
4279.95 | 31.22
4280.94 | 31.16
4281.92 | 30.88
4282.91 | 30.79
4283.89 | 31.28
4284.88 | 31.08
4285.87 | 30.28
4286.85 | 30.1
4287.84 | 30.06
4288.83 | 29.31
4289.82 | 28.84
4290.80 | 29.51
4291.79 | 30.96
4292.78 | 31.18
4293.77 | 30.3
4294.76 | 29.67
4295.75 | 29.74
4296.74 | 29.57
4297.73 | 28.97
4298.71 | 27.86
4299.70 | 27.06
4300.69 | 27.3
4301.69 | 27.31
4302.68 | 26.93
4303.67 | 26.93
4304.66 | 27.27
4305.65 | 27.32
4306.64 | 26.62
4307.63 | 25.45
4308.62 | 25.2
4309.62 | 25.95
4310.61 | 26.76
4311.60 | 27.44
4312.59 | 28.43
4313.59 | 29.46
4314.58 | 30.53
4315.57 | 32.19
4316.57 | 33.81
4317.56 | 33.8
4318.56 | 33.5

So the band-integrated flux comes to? 680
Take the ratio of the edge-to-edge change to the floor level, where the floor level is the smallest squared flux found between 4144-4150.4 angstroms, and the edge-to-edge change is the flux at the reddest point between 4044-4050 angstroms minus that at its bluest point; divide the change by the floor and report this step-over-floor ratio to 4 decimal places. 0.0027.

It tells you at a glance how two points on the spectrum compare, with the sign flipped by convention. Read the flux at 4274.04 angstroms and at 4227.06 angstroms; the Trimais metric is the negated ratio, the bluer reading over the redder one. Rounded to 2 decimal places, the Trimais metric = -0.88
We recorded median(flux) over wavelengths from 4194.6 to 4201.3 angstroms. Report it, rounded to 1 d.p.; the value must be 30.6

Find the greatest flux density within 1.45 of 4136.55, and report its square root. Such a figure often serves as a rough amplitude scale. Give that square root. 5.72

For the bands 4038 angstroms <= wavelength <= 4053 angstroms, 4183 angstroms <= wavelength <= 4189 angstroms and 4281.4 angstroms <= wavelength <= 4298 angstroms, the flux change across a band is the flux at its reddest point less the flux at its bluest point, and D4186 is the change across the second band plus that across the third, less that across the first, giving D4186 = -1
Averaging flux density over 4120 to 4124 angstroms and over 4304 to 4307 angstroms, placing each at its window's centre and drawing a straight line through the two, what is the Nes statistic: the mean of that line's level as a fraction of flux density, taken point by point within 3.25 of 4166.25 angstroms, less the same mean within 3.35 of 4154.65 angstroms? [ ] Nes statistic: -0.054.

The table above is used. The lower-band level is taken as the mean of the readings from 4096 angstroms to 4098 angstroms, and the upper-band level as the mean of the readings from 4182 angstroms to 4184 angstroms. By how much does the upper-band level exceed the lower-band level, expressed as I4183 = 0.8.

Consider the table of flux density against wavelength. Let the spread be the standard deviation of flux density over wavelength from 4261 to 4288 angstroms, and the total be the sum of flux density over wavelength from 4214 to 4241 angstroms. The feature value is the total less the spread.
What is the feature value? 862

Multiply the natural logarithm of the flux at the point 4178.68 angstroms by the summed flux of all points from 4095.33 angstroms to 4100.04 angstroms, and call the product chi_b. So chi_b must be 515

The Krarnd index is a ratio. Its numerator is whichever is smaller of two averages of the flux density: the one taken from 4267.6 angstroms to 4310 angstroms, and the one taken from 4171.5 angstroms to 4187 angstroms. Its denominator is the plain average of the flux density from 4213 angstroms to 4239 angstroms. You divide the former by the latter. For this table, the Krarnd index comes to 0.96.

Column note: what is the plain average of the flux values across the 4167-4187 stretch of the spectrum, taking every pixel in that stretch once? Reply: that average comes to 31.5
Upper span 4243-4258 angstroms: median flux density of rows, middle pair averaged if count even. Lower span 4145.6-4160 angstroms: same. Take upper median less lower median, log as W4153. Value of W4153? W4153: -1.0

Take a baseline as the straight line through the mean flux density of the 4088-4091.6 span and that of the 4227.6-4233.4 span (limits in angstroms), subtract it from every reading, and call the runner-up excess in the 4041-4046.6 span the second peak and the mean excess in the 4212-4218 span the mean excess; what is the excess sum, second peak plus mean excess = -1.9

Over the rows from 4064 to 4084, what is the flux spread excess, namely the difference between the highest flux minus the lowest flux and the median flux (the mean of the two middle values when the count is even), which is -28.2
